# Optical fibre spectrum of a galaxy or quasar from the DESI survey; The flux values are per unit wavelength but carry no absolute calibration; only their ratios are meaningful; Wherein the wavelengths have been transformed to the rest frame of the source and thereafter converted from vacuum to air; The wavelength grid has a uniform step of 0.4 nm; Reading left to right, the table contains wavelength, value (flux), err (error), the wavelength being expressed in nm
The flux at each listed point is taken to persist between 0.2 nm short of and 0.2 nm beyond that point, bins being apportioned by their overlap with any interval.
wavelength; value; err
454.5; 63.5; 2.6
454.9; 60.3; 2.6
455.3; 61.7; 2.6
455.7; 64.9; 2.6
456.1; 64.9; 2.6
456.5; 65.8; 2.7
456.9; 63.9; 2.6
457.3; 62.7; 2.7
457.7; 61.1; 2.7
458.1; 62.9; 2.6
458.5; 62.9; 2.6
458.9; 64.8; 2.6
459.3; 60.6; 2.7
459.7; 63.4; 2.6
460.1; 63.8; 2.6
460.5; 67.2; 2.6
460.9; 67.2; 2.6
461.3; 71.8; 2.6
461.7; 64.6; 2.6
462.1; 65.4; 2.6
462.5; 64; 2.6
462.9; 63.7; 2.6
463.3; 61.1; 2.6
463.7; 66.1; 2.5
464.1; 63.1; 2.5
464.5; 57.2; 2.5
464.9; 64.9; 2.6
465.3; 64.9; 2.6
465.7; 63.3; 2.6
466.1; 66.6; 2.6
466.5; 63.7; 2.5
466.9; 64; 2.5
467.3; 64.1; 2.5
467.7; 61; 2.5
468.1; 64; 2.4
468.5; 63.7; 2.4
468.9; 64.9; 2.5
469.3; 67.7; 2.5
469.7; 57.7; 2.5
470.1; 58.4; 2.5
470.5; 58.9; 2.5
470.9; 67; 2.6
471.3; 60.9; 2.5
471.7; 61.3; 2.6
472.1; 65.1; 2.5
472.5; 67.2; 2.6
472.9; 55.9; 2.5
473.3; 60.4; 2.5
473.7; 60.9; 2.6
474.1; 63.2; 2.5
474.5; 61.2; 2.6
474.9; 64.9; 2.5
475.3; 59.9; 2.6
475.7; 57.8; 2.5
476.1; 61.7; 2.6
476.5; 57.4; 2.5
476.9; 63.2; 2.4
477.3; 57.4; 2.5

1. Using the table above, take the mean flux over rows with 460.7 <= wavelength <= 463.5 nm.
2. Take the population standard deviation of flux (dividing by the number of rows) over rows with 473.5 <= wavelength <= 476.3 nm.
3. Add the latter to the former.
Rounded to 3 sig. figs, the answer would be 67.5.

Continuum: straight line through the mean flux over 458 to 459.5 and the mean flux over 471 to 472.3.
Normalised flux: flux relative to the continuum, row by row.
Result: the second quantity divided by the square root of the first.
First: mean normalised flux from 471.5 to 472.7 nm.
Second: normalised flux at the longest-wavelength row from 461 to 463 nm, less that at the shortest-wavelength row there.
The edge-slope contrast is -0.13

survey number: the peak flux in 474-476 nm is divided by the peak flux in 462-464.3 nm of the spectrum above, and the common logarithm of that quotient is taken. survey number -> -0.01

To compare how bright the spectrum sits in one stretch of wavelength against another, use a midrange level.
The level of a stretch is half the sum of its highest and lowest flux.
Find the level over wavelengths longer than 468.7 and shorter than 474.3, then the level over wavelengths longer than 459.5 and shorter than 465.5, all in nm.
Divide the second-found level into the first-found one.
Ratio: 0.96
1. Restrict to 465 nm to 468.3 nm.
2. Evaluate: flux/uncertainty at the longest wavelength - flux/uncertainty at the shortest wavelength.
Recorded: 1.7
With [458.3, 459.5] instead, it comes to -1.7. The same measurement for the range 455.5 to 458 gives -2.3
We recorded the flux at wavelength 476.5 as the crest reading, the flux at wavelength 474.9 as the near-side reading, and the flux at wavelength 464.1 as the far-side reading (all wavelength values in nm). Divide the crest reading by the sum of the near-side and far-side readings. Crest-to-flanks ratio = 0.448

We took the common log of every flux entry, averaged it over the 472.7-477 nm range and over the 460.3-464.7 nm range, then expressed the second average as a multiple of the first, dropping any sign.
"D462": 1.016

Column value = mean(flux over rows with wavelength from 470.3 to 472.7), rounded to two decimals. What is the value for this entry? 63.40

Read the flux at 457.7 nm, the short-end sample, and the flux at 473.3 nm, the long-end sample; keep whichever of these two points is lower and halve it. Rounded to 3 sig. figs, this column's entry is 30.2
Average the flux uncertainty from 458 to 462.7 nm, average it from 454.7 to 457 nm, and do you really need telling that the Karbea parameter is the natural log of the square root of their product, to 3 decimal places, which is 0.960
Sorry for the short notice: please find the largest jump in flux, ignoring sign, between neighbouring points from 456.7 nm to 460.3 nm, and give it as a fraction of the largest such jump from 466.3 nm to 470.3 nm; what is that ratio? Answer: 0.42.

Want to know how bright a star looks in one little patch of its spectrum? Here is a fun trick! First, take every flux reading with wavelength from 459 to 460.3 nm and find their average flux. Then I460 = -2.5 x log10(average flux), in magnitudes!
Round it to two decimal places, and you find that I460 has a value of -4.49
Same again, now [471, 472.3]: -4.49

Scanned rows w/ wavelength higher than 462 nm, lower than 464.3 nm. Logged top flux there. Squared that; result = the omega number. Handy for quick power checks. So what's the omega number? 4369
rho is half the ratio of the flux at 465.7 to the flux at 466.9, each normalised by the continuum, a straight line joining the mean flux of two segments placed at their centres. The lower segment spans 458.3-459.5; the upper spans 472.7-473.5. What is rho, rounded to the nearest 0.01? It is 0.49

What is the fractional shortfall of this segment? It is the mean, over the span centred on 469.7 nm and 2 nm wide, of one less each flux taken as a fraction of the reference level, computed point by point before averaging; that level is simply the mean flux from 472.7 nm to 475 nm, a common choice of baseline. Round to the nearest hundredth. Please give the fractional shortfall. -0.01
